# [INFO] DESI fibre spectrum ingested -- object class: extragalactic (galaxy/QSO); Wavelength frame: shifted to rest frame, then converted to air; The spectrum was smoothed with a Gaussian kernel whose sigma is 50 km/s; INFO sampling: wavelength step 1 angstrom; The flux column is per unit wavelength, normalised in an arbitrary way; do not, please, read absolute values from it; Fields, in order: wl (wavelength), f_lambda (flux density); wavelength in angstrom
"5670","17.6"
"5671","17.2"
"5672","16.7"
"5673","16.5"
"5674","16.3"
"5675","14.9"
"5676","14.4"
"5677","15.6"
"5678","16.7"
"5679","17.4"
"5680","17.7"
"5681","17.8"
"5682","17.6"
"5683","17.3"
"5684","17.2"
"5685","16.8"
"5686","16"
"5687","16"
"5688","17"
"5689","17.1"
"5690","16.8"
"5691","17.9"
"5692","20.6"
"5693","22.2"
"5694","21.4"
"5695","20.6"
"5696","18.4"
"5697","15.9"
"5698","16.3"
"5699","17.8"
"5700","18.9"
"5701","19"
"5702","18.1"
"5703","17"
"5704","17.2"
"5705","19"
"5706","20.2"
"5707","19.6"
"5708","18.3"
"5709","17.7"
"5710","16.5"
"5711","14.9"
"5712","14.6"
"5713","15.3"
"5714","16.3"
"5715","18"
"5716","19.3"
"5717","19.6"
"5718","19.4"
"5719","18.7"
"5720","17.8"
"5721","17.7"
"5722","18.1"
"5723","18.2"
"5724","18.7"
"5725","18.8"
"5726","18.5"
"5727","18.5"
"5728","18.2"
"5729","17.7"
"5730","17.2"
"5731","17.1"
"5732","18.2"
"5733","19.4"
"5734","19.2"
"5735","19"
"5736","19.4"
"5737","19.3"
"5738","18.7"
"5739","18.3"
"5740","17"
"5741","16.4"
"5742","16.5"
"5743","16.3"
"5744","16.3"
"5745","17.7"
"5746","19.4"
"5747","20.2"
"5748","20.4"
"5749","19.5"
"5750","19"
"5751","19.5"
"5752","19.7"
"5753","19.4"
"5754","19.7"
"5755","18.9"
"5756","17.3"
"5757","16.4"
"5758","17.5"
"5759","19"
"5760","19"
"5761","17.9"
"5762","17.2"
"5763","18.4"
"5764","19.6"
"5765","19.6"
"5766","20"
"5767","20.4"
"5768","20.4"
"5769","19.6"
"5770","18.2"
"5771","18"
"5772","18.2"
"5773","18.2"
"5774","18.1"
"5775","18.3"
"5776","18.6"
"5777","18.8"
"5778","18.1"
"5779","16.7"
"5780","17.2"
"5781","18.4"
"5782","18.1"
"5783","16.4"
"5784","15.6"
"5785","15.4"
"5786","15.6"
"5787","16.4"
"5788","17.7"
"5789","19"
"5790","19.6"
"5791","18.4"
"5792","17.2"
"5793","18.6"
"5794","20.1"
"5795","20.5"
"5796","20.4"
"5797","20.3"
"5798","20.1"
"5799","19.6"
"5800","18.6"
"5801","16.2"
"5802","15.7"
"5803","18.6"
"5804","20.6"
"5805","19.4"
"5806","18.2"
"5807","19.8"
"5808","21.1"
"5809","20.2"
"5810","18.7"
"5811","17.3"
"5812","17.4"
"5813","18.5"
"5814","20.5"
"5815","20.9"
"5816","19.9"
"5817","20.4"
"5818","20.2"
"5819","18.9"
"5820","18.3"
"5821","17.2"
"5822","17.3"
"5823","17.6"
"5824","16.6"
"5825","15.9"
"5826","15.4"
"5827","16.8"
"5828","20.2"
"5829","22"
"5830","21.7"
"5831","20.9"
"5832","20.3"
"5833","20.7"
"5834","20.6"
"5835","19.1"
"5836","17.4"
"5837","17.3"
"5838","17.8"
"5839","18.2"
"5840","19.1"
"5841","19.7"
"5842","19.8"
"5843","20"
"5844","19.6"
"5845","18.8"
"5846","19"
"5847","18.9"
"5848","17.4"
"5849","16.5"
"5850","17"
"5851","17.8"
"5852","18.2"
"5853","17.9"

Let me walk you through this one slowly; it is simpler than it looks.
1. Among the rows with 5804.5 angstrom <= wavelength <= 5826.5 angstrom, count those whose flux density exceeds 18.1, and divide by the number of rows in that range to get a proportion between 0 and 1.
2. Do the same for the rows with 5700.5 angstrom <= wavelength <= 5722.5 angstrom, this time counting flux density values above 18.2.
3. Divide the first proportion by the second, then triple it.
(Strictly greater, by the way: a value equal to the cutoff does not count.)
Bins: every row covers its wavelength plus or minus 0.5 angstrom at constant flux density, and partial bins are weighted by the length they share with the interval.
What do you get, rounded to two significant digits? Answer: 4.7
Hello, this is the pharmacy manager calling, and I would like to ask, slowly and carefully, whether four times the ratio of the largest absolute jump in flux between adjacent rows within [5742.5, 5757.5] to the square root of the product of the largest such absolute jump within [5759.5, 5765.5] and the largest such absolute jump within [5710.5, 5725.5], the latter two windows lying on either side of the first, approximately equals 4.8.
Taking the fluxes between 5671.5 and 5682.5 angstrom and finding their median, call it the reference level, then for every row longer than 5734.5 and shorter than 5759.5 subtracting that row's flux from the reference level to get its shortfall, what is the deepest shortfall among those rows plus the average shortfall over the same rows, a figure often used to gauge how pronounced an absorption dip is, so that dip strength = -1.3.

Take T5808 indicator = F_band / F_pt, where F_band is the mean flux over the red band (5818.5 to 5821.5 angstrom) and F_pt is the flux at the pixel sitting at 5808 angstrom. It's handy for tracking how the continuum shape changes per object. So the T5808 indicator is 0.86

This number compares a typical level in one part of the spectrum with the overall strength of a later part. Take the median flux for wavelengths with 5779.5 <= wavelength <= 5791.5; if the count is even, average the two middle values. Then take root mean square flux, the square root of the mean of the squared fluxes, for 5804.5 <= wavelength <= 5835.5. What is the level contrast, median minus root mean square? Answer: -1.7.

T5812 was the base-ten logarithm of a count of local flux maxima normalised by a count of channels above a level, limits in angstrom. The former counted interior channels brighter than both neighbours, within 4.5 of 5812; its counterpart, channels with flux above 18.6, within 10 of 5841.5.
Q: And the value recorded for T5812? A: -1.1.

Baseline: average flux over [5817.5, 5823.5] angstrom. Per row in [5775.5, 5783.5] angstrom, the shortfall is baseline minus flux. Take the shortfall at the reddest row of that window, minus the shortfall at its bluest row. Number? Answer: 2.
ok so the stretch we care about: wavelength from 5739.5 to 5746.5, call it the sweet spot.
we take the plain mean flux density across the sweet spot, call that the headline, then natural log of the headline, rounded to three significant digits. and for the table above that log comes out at 2.84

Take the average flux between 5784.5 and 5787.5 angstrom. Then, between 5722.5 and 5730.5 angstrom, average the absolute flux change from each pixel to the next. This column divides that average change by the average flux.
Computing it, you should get 0.020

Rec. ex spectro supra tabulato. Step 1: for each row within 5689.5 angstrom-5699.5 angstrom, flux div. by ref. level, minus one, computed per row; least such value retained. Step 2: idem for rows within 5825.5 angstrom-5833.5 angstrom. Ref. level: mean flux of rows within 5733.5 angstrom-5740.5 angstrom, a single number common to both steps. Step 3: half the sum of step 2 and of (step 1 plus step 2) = -0.25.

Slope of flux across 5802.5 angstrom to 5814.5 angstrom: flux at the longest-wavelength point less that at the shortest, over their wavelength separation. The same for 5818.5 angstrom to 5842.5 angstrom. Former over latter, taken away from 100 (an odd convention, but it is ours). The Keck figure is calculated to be 96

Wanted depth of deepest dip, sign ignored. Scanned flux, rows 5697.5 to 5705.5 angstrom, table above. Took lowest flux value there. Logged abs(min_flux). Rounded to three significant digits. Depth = 16.3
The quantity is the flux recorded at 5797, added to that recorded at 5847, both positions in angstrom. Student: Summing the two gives 39.2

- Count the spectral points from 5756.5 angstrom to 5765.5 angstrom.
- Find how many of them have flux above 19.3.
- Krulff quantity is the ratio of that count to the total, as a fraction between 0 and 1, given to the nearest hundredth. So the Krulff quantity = 0.22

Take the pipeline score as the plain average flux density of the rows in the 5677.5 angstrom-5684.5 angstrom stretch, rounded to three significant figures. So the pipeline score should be 17.4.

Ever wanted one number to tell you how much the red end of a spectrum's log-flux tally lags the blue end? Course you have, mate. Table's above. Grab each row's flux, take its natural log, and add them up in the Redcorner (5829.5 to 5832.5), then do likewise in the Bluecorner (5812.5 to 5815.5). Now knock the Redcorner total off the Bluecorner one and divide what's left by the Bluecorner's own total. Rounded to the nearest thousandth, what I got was -0.017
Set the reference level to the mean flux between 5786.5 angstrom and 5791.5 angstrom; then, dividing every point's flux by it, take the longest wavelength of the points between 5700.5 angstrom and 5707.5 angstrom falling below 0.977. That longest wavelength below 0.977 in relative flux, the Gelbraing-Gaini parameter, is 5704 angstrom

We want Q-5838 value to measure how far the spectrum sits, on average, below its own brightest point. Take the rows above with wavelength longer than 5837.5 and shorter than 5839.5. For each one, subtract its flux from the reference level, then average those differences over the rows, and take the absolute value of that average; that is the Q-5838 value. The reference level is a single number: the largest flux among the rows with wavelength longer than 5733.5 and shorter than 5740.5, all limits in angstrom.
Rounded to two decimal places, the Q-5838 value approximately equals 1.40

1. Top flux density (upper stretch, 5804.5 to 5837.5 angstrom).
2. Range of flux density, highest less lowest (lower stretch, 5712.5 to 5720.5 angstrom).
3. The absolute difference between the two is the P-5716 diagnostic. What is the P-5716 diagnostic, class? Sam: 17.7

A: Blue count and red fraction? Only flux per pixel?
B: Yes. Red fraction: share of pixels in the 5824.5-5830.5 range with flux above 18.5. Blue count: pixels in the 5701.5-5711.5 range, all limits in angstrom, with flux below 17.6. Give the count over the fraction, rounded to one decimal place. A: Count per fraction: 8.0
